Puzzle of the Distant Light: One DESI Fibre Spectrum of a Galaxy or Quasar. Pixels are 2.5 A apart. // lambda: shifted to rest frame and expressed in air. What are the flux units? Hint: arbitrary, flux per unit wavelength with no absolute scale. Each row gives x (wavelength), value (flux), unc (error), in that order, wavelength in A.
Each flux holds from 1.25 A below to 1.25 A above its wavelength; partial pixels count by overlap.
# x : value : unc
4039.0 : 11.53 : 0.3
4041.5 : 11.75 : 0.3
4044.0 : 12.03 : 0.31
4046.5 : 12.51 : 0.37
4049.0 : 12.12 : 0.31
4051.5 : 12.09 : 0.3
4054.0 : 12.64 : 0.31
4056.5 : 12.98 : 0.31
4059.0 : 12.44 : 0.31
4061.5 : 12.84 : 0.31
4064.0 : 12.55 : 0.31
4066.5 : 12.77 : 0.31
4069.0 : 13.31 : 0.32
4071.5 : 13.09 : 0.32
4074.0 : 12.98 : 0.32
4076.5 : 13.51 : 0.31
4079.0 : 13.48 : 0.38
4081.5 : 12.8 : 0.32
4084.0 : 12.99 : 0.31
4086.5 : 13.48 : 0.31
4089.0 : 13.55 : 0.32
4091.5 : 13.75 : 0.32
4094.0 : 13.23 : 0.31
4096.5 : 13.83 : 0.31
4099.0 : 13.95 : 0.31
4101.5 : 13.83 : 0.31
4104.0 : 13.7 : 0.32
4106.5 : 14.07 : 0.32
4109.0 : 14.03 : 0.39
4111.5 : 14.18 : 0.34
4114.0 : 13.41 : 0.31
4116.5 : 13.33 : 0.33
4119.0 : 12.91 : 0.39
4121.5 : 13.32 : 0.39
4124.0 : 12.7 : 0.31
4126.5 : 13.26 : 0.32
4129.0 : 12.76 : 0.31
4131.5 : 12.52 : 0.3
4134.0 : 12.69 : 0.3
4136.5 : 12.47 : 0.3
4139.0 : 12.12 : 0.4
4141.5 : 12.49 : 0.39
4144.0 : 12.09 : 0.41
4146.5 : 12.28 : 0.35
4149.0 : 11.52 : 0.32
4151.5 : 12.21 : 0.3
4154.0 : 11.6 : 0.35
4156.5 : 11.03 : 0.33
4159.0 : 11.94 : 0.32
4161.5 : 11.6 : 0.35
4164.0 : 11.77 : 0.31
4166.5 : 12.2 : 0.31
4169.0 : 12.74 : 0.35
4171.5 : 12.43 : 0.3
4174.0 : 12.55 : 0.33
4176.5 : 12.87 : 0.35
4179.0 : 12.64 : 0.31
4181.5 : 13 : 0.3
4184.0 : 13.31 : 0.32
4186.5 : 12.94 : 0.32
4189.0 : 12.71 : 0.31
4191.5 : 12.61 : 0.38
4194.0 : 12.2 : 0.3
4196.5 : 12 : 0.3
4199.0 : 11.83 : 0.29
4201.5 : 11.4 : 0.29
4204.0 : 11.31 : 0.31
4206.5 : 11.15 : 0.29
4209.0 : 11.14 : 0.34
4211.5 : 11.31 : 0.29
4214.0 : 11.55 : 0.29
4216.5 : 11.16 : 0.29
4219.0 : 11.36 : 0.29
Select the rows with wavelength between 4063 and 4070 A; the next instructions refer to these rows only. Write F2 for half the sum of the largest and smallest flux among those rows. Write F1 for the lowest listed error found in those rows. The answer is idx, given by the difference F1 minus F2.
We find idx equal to -12.6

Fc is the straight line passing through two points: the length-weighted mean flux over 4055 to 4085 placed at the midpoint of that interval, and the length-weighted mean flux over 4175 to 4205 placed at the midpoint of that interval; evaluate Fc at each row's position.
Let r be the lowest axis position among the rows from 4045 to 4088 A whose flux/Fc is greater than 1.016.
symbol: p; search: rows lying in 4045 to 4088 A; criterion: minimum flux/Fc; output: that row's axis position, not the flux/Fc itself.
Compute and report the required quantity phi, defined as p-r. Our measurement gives -17.5 A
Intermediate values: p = 4051.5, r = 4069.0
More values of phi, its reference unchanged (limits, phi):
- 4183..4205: 20.0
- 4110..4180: 45.0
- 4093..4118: 0.0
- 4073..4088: 5.0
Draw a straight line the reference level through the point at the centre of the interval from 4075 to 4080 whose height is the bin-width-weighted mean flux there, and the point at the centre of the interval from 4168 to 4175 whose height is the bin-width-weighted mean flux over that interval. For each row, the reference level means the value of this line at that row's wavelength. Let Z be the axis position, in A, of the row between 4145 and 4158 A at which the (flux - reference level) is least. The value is 4156.5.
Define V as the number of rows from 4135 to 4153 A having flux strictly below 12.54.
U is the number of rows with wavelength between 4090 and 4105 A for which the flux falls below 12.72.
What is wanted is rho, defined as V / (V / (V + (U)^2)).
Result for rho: 7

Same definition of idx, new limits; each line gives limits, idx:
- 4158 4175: -11.9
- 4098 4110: -13.6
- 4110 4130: -13.1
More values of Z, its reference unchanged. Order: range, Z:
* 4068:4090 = 4081.5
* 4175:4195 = 4194.0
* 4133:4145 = 4139.0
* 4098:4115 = 4114.0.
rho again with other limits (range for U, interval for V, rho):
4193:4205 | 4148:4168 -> 33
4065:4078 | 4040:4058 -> 5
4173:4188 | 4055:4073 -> 5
